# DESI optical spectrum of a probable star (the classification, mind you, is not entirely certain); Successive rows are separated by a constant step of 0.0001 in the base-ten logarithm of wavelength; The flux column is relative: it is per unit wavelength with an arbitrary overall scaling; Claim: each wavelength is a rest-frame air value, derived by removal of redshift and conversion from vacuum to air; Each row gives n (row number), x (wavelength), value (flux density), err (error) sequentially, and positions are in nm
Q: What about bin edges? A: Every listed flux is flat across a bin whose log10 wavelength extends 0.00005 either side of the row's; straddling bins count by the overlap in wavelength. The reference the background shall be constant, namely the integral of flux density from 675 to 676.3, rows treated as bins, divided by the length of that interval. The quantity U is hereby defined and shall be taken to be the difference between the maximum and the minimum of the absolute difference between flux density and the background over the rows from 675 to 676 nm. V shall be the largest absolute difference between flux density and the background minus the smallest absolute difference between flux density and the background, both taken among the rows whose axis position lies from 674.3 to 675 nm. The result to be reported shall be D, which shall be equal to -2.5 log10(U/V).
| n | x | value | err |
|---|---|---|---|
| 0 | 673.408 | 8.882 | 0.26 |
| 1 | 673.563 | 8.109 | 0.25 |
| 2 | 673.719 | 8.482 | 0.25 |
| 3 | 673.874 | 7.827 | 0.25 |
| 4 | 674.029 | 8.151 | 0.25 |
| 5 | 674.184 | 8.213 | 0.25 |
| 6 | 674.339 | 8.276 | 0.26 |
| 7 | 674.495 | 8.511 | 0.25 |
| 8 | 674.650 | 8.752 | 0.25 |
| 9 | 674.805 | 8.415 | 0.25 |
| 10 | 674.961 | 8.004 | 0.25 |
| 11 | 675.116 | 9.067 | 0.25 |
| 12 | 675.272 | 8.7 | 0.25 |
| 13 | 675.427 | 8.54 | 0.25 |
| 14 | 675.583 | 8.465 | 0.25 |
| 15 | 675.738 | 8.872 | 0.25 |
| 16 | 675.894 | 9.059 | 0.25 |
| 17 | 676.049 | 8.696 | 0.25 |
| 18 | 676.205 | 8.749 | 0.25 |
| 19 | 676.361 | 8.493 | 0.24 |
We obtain 1.0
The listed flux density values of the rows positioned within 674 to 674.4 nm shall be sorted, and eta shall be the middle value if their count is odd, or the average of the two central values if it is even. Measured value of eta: 8.21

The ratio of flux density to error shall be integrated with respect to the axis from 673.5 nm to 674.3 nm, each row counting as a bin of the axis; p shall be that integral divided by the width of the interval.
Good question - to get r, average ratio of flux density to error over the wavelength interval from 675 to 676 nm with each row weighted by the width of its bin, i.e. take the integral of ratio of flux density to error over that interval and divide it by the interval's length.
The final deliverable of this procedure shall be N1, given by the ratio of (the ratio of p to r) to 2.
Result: 0.47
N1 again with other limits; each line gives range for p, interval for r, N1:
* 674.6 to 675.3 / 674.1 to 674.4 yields 0.53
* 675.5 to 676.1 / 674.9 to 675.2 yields 0.51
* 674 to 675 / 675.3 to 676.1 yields 0.48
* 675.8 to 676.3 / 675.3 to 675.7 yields 0.51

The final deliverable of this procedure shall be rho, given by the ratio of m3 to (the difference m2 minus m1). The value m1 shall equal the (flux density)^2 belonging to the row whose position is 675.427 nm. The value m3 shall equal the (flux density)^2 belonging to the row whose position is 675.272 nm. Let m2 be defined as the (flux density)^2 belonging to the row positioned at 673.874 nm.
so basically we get -6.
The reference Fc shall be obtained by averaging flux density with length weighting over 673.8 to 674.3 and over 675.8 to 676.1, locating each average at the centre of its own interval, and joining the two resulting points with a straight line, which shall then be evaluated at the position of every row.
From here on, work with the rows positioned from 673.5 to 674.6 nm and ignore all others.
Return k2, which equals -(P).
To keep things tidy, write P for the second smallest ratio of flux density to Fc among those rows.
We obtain -1.007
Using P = 1.01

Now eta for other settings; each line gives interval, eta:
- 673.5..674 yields 8.11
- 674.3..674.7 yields 8.51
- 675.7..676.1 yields 8.87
